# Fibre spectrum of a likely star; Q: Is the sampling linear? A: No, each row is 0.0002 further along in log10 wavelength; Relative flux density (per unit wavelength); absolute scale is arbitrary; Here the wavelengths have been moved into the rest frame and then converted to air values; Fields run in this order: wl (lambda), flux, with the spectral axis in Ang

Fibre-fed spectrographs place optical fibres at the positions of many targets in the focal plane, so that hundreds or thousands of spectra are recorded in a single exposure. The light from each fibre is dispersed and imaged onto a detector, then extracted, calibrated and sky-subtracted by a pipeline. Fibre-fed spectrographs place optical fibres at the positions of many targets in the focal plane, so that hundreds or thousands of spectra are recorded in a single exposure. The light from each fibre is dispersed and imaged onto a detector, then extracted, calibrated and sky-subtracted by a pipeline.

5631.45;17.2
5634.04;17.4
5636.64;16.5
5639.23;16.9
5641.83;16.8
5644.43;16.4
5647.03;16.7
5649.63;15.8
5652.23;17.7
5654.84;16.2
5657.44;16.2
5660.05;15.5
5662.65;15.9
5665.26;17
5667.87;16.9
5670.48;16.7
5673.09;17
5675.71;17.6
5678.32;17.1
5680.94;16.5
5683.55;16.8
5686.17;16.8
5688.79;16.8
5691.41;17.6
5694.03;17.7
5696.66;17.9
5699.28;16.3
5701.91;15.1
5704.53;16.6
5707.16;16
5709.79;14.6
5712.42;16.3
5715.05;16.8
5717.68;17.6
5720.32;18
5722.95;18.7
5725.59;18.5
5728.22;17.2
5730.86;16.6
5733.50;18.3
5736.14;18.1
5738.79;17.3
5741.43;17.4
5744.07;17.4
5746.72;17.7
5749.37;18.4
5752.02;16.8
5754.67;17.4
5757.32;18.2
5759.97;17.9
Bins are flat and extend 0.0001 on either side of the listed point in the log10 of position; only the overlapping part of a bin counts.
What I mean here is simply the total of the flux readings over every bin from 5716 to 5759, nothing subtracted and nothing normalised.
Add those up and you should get 284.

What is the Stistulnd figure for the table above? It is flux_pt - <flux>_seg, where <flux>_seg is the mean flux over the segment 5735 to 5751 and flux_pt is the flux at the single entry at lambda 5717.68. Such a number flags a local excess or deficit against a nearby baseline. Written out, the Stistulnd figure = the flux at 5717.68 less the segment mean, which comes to -0.1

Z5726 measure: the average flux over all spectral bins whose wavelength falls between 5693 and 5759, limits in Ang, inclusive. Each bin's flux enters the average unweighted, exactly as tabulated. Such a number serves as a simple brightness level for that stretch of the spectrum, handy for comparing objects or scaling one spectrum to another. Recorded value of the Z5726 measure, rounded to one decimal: 17.2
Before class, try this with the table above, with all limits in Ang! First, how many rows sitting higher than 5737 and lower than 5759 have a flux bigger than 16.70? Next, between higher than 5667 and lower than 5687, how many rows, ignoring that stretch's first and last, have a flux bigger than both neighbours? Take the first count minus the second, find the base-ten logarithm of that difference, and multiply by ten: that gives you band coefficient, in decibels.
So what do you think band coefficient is 8.5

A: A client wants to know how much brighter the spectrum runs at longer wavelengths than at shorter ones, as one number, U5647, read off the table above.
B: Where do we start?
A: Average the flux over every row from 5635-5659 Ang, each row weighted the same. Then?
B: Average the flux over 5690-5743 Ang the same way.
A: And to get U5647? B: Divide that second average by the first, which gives 1.03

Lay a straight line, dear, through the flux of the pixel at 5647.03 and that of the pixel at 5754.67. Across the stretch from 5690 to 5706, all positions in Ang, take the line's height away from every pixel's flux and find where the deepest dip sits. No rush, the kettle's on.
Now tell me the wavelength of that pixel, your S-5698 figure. 5701.91 Ang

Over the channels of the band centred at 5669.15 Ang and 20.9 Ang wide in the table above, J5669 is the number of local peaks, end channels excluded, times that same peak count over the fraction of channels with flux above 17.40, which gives 32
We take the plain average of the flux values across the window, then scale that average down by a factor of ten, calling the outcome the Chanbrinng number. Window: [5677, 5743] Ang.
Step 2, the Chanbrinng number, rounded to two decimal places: 1.71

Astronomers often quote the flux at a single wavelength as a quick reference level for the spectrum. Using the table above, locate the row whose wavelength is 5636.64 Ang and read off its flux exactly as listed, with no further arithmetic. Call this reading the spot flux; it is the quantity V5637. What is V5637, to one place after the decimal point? 16.5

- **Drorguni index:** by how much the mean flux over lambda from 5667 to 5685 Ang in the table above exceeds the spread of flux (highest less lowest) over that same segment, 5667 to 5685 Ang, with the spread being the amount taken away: 15.8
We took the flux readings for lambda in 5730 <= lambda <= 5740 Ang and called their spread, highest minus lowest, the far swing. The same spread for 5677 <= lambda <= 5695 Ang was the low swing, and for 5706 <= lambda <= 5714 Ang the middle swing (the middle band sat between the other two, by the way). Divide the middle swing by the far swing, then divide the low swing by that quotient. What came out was 1.2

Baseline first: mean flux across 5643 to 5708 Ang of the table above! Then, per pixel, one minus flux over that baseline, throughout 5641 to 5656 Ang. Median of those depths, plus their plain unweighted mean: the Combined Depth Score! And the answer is 0.012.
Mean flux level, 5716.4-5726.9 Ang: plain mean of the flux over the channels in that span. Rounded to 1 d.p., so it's 18.2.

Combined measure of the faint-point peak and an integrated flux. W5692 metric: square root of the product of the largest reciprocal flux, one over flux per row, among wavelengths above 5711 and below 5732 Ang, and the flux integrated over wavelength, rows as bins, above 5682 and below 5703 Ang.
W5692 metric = 4.66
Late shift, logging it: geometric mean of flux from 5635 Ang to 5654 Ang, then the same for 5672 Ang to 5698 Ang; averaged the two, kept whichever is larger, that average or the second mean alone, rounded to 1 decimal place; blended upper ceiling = 17.2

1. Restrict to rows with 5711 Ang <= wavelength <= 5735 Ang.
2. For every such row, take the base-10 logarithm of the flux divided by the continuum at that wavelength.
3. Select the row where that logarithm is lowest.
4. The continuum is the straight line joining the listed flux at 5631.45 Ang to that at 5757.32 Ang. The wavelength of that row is 5712.42 Ang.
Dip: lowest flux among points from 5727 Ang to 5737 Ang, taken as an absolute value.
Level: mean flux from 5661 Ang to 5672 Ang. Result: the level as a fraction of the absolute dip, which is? 1.00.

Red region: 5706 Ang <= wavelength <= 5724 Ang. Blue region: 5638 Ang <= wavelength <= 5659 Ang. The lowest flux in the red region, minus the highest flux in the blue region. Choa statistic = -3.1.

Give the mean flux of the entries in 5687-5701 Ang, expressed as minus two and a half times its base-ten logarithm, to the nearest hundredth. -3.09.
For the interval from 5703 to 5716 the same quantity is -3.01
